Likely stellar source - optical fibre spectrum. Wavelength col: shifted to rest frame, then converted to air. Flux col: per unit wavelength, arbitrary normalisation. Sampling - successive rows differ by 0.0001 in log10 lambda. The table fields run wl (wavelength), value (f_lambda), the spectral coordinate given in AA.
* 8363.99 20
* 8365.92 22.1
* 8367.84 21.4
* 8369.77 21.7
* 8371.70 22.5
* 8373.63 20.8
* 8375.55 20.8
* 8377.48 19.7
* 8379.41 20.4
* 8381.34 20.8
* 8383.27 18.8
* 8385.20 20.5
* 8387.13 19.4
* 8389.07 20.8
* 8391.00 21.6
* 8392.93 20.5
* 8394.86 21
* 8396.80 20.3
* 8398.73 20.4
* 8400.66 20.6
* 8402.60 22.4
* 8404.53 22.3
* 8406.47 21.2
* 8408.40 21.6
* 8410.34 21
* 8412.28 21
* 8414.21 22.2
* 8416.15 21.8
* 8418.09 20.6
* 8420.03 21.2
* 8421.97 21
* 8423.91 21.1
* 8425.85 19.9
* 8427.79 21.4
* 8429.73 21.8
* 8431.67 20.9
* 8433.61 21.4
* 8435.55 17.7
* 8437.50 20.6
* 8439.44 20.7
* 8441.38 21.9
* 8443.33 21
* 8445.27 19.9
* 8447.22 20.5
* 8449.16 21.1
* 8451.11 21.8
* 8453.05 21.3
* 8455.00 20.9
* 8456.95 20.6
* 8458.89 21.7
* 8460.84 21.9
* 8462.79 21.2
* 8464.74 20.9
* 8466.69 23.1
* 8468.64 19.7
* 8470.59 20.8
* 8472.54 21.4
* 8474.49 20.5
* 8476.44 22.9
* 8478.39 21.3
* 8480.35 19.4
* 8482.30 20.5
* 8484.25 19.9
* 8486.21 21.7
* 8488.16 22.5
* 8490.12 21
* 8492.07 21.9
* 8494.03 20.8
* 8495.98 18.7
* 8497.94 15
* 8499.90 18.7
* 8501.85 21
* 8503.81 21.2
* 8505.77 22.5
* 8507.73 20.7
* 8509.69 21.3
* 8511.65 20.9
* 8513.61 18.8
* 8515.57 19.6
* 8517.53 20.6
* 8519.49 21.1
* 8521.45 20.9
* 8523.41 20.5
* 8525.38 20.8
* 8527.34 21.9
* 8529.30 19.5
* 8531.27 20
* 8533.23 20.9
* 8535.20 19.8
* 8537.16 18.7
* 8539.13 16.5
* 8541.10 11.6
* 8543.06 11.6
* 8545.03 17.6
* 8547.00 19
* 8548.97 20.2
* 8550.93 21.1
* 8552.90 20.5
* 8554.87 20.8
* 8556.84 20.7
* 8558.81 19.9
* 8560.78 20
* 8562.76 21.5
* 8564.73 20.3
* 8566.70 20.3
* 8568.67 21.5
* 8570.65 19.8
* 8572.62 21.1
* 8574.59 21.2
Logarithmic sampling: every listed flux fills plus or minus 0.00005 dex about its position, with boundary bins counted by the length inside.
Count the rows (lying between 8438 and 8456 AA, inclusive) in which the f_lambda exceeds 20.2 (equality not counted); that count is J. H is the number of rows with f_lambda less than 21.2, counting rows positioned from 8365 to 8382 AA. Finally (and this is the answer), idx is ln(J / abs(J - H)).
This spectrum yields 1.0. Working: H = 5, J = 8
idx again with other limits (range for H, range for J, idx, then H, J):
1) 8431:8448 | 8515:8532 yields 1.8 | 7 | 6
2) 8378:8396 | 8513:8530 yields 1.1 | 8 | 6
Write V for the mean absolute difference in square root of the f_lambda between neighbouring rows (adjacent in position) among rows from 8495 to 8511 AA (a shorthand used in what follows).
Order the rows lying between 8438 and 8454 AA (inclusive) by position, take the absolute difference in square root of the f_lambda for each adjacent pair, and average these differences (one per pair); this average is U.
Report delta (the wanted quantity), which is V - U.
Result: 0.14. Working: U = 0.09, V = 0.23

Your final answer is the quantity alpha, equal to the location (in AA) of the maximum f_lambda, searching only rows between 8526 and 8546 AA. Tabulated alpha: 8527.34 AA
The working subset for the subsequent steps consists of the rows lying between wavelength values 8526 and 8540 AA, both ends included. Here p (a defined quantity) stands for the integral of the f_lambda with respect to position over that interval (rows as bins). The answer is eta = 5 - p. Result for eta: -270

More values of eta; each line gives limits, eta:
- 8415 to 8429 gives -289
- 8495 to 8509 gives -271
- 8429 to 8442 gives -264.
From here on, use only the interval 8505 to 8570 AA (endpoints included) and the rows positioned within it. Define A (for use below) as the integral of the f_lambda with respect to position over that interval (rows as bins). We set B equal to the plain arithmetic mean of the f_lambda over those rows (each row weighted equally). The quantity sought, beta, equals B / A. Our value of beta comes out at 0.015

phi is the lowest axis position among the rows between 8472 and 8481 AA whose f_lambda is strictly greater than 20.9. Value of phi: 8472.54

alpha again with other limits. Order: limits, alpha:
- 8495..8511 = 8505.77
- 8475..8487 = 8476.44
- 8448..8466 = 8460.84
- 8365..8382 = 8371.70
